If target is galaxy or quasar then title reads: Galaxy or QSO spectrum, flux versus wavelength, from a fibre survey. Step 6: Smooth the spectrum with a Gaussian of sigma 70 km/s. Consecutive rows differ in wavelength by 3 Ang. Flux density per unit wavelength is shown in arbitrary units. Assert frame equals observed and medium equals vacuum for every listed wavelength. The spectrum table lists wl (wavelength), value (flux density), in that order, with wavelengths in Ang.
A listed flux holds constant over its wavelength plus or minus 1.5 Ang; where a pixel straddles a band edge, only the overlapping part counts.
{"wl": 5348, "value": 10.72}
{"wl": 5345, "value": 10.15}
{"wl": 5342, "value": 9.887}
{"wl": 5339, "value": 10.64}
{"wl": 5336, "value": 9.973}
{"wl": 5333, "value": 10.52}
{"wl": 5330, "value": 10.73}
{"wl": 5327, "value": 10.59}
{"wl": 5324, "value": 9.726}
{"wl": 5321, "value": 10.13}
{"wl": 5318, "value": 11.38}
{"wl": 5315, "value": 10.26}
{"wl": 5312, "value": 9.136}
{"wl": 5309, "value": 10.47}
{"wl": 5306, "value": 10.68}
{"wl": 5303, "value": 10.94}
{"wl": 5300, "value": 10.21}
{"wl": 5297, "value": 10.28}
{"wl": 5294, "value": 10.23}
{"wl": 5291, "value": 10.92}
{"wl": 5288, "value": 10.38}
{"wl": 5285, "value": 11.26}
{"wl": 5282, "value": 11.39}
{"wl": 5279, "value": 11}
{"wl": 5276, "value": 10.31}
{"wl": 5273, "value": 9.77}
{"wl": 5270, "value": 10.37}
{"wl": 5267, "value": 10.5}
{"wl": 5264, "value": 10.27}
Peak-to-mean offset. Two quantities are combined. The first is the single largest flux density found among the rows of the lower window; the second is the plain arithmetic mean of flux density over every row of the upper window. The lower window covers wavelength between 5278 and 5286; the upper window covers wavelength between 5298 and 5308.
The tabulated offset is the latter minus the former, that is -0.8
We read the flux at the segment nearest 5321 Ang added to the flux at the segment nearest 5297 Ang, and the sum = 20.4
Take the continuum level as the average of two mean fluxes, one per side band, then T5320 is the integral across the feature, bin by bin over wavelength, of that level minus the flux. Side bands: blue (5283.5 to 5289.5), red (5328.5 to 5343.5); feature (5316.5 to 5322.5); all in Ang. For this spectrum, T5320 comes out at -1.0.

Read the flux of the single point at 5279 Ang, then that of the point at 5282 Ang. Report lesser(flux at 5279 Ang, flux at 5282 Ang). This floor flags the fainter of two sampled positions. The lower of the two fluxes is 11.0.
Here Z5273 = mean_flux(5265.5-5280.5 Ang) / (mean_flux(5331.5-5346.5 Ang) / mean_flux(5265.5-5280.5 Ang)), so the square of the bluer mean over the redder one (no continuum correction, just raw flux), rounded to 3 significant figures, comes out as 10.5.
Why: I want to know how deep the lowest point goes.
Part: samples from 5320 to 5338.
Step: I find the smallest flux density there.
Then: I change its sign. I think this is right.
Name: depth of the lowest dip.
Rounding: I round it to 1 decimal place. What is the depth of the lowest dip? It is -9.7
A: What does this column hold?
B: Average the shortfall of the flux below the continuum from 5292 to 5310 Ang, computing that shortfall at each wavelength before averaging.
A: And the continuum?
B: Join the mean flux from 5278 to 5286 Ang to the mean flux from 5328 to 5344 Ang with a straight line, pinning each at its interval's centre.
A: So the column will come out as 0.44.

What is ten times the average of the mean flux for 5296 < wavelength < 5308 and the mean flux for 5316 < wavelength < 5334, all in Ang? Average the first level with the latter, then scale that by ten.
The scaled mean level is 105.2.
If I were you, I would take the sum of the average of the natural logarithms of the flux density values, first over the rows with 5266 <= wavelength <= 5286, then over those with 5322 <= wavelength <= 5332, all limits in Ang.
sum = 4.70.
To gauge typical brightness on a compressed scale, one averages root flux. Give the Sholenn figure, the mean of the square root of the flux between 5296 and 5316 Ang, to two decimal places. 3.21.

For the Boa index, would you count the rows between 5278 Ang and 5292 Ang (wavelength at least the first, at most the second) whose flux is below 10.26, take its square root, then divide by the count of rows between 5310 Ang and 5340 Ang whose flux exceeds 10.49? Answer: 0.0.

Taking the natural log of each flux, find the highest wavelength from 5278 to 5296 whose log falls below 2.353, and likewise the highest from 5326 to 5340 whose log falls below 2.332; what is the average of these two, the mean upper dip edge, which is 5315 Ang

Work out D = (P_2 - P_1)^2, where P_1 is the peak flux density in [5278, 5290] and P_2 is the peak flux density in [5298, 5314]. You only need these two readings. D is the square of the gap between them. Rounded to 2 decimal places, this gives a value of 0.20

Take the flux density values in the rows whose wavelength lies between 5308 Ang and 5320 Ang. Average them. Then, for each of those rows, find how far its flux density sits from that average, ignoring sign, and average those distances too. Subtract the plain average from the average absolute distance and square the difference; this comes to 94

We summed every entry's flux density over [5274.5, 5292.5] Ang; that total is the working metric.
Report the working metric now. 65.3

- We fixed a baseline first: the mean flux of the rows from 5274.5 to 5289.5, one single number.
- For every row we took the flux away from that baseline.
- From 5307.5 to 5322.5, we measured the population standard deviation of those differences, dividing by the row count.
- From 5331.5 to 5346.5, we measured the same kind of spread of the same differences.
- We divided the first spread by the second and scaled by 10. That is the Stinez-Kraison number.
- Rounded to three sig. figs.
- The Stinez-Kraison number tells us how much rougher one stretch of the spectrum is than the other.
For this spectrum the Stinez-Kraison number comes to 24.1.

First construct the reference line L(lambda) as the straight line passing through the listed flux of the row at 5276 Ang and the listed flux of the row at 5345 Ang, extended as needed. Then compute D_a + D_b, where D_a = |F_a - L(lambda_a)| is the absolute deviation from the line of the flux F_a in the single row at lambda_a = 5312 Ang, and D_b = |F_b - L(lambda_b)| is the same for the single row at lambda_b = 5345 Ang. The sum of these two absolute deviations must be 1.09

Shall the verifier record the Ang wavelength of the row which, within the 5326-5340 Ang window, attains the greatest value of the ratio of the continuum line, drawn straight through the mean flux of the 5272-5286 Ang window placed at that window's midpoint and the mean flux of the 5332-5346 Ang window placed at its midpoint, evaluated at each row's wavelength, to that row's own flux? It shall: 5336 Ang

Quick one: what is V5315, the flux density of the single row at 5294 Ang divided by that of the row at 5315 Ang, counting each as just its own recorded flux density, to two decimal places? 1.00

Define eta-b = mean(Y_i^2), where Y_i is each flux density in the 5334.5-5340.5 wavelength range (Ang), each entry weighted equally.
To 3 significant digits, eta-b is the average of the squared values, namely 106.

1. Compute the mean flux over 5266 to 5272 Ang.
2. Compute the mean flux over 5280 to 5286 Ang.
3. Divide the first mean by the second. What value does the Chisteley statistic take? 0.92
